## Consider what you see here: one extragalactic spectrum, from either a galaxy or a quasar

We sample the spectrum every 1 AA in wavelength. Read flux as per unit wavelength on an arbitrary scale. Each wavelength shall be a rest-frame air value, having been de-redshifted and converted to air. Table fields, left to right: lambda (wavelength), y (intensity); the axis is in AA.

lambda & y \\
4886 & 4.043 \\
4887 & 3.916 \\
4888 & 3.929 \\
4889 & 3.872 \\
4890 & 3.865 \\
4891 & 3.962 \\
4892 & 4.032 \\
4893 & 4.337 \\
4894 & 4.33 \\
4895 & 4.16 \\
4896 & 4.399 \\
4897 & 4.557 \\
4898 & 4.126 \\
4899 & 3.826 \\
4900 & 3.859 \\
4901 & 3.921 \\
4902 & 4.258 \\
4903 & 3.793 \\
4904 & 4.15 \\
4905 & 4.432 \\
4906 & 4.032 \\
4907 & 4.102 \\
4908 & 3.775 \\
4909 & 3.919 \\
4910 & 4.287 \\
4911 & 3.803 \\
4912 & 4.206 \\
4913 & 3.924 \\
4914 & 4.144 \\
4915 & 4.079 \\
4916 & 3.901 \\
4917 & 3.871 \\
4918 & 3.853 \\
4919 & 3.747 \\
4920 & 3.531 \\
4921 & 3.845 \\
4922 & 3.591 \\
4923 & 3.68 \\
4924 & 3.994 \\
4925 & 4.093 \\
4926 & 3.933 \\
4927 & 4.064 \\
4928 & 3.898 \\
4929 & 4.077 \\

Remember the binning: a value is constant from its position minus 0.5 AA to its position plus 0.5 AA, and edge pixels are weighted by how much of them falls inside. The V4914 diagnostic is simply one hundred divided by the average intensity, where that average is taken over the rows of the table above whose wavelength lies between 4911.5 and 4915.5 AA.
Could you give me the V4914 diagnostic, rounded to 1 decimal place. 24.5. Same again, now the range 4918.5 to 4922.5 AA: 27.2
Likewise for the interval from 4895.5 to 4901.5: 24.3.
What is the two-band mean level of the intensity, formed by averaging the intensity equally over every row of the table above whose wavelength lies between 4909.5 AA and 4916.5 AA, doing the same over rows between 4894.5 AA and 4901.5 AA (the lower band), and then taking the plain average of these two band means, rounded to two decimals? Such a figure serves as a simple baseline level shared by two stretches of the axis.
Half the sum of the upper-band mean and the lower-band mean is 4.09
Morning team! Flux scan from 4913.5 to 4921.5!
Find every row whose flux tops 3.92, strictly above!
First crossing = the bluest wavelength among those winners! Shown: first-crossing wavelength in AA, 4914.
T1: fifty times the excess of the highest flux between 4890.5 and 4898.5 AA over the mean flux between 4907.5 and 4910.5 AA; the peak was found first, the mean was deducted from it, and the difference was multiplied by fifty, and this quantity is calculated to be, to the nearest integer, 28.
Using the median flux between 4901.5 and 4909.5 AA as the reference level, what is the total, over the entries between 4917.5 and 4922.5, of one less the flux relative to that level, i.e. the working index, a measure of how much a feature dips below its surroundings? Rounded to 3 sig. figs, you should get 0.435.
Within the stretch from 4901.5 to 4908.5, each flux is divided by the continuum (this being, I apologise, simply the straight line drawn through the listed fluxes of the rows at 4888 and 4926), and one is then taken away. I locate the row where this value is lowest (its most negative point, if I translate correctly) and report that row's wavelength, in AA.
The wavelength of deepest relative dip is 4908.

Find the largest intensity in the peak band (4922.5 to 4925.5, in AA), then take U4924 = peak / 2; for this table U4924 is 2.05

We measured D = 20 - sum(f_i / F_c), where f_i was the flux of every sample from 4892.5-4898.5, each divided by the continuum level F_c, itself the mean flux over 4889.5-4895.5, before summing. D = 13.7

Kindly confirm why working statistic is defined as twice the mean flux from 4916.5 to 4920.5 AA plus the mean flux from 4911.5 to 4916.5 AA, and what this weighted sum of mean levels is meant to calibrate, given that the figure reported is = 11.6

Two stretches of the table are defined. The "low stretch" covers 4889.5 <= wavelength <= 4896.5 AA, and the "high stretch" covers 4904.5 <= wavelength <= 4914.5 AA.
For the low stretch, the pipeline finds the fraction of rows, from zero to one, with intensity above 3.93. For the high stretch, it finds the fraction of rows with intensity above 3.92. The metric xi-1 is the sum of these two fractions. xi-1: 1.56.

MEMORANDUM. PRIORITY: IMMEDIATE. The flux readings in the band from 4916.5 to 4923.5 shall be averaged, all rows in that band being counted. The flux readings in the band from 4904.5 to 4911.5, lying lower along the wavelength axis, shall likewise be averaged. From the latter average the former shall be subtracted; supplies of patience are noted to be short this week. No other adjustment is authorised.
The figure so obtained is 0.32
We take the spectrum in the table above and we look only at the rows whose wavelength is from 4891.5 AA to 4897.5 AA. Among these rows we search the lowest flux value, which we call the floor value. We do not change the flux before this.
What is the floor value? 4.032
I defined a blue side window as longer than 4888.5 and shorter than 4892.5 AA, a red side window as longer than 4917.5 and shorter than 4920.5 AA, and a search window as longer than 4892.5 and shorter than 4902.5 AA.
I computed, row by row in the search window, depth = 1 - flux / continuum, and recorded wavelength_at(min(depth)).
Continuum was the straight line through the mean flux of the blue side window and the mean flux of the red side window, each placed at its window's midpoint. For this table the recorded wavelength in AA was 4897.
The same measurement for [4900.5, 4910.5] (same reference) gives 4905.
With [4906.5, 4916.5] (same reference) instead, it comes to 4910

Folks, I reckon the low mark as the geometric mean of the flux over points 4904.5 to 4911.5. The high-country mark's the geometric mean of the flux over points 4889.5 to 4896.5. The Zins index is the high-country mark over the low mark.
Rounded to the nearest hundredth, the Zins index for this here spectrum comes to 1.03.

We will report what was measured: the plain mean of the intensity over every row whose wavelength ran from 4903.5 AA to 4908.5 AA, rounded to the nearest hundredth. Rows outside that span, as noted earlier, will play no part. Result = 4.10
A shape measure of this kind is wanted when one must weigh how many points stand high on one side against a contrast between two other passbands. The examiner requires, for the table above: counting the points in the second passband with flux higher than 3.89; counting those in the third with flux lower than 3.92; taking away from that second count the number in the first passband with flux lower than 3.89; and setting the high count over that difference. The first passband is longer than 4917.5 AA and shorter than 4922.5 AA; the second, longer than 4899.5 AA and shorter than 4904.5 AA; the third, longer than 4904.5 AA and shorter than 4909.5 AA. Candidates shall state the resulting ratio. -1.0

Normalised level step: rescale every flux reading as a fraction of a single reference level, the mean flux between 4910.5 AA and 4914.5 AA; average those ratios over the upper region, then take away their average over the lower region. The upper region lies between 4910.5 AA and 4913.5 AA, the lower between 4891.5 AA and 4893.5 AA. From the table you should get -0.051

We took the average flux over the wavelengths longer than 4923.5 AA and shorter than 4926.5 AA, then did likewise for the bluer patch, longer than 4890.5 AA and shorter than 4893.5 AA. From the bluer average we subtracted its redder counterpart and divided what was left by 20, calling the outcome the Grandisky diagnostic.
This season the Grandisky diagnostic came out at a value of 0.005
